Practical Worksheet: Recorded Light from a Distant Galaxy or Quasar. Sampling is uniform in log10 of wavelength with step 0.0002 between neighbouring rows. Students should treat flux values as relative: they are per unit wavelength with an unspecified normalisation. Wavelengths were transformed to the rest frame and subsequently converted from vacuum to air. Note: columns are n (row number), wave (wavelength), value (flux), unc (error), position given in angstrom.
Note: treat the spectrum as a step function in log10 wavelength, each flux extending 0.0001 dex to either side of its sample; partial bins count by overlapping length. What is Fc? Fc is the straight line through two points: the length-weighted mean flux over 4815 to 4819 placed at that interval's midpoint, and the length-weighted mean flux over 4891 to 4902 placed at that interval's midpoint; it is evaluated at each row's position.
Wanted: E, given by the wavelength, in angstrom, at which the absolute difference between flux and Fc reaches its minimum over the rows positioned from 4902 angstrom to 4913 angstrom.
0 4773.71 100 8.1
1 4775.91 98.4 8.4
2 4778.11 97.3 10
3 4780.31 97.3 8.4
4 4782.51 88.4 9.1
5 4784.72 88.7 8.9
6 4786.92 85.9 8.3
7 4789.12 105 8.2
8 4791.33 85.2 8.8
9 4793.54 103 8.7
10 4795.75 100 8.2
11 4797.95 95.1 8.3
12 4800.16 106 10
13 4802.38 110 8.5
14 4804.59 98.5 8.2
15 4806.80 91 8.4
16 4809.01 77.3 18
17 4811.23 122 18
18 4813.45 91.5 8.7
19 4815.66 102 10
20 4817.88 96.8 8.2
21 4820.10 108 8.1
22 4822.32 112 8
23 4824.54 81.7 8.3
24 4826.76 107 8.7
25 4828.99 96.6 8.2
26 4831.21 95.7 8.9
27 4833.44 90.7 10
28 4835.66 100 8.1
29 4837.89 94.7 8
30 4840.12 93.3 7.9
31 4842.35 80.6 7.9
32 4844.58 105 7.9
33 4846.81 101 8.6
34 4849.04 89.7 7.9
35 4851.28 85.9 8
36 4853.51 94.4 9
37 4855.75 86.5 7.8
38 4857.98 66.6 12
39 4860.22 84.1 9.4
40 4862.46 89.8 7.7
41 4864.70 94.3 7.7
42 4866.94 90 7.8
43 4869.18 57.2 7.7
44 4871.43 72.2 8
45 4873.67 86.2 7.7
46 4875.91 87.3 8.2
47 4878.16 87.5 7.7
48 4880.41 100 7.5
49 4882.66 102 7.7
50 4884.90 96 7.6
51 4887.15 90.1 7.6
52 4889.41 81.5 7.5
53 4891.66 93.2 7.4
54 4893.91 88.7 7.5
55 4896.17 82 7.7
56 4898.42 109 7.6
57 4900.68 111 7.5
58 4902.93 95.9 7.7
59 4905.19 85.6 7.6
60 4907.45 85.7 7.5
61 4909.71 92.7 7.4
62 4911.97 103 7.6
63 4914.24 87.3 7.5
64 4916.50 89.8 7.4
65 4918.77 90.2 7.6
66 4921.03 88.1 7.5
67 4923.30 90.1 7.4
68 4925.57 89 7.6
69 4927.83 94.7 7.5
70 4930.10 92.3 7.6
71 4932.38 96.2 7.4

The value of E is 4902.93 angstrom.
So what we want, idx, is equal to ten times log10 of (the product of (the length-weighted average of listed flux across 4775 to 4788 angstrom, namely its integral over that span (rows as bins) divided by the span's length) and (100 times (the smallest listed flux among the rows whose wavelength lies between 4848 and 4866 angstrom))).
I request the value 57.9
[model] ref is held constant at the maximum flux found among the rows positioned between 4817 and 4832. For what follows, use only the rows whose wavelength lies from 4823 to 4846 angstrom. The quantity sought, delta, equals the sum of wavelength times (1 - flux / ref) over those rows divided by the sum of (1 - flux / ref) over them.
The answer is 4834.5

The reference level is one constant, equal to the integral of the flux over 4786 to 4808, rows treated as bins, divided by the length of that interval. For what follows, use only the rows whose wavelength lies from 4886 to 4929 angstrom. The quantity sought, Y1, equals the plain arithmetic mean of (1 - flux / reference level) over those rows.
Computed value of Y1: 0.061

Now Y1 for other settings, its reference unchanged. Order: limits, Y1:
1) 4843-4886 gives 0.100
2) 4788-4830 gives -0.014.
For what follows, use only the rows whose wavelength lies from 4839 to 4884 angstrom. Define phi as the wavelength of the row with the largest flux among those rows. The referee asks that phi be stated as 4844.58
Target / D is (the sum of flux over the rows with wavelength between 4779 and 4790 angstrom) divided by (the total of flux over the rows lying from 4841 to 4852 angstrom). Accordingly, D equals 1.01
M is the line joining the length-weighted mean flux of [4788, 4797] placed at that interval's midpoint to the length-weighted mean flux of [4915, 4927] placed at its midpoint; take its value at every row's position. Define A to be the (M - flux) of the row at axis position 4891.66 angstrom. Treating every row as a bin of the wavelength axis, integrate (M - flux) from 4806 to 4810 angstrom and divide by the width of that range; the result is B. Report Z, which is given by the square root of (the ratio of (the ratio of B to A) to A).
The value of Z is 2.2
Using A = -1.7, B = 13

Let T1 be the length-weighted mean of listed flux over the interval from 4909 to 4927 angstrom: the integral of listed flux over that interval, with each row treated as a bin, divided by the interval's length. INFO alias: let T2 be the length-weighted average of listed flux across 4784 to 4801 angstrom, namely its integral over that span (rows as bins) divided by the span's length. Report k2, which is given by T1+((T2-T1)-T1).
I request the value 5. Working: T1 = 91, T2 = 96.2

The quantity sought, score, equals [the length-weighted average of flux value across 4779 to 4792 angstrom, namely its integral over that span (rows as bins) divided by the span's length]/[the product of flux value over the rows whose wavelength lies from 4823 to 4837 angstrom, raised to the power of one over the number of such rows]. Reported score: 0.97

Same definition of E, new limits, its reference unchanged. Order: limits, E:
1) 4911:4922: 4918.77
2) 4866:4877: 4866.94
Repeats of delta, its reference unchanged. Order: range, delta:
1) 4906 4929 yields 4917.7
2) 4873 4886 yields 4878.2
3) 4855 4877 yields 4865.9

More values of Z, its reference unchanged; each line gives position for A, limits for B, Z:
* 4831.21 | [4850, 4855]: 38.4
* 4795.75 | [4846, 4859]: 1.4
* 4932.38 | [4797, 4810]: 0.1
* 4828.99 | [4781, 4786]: 3.9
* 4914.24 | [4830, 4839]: 0.1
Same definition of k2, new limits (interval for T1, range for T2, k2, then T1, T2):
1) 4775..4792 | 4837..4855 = -1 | 93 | 92.9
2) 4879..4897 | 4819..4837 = 7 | 92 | 98.9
